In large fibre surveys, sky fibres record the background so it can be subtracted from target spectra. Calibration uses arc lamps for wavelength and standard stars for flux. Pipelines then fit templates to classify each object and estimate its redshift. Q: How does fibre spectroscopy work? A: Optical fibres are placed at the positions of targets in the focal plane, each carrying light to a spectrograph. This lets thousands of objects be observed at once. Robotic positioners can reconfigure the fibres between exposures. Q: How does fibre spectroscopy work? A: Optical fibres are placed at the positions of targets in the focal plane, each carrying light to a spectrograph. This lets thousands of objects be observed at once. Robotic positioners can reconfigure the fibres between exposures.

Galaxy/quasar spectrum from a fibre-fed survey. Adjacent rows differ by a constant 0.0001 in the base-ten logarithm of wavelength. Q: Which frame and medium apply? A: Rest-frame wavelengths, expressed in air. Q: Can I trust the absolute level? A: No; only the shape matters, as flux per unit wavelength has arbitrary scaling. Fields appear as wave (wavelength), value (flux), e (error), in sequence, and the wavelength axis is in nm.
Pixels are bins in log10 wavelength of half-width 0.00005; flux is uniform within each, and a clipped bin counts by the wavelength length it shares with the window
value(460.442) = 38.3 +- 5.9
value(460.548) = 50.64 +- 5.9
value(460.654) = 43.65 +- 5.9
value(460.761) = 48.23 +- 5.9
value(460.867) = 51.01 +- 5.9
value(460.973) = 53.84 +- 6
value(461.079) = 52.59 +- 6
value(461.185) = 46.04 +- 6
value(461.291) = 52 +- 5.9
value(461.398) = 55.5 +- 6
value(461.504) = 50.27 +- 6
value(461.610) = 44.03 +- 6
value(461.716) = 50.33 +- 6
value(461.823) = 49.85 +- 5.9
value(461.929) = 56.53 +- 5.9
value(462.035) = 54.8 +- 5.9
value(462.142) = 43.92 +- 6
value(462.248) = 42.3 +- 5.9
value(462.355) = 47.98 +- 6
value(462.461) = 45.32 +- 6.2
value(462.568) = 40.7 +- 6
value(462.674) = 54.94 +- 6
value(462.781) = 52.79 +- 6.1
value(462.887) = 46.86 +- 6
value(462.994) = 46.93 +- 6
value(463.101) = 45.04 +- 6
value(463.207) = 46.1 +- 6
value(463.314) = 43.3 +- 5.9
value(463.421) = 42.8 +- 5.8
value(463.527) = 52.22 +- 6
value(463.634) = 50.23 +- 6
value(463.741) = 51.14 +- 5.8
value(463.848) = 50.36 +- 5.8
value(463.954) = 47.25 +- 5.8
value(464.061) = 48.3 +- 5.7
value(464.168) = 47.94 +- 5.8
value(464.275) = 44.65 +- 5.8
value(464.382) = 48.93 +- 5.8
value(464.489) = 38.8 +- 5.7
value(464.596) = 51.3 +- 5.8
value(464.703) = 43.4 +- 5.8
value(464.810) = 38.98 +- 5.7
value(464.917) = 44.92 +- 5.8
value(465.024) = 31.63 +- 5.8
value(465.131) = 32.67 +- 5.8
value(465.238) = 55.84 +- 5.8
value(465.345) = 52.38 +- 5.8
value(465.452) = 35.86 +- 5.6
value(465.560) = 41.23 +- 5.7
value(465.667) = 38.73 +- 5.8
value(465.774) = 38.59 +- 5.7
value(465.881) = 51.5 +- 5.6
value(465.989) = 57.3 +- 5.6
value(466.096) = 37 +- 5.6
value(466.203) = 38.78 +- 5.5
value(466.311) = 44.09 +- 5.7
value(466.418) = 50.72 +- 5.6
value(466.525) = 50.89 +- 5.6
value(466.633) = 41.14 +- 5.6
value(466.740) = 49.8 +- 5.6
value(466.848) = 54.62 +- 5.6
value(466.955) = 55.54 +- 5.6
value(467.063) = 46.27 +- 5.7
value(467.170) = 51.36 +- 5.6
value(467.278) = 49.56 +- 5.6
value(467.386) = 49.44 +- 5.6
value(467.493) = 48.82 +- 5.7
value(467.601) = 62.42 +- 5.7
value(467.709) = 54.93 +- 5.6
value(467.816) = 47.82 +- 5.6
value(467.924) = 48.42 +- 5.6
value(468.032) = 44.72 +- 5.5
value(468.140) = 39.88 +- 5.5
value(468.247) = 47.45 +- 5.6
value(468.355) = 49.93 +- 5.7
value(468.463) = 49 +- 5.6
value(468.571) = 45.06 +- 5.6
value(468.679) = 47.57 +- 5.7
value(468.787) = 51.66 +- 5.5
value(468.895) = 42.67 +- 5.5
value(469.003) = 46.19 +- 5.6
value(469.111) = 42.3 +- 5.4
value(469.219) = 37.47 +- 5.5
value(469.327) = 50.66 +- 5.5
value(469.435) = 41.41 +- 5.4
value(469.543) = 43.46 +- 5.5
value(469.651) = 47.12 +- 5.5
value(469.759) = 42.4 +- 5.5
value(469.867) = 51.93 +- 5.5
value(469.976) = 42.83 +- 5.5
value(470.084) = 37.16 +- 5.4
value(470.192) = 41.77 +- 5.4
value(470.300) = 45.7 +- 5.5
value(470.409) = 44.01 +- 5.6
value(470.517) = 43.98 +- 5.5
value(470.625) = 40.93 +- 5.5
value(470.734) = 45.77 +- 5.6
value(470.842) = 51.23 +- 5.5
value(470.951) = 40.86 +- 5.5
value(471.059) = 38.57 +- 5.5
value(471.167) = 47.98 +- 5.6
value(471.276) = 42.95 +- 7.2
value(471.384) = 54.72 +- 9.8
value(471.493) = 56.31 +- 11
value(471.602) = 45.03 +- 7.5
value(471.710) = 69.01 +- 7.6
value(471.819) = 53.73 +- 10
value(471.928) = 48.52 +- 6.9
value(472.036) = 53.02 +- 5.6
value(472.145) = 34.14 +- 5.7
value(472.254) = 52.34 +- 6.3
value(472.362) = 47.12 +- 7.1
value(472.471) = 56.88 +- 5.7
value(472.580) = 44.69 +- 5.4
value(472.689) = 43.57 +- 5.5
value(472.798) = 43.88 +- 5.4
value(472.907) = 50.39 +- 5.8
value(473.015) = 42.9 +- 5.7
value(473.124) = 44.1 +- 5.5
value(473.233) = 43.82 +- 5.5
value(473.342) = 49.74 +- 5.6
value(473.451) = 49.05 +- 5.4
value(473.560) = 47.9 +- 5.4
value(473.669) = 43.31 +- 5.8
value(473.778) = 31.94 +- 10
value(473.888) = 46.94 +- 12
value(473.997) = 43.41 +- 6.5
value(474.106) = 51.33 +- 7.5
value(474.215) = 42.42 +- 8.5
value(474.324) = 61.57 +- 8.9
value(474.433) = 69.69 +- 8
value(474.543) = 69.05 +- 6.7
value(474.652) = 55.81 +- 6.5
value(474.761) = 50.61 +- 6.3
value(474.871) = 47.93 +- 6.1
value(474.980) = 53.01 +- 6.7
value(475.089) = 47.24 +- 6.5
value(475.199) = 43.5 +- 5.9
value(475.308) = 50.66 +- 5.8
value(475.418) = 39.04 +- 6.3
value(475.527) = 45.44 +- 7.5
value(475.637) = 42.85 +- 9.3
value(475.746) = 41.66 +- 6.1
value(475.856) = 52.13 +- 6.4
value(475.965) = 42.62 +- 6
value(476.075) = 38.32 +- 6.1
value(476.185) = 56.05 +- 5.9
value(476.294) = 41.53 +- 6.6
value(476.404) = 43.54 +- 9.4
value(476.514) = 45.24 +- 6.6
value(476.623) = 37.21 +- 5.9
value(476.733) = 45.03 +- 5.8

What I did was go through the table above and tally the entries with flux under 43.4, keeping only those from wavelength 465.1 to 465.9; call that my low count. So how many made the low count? 5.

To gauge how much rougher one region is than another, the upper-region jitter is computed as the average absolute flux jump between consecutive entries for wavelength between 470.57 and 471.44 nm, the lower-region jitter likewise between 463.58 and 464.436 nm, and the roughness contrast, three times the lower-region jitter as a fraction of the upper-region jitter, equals 0.8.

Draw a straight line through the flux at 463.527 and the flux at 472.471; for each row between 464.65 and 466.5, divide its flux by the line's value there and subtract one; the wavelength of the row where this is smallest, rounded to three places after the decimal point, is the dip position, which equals 465.024 nm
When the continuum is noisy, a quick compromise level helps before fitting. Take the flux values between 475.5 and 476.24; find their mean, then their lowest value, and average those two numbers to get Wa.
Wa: 42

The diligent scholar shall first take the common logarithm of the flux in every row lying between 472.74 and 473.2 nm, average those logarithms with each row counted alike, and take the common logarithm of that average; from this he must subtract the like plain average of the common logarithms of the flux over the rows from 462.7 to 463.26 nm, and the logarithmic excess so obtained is -1.46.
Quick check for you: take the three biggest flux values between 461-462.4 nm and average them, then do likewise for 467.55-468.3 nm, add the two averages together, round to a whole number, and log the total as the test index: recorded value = 111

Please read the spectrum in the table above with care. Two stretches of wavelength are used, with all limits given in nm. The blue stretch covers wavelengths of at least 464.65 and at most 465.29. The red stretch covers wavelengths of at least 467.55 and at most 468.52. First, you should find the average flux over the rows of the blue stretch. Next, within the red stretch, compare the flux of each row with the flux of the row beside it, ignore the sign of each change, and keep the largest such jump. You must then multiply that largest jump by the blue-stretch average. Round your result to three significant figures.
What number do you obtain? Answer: 312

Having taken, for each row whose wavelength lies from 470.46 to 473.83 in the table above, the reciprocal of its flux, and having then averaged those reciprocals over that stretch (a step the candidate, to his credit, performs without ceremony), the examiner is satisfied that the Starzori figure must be 0.0217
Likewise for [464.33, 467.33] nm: 0.0226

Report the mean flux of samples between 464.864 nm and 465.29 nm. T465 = 41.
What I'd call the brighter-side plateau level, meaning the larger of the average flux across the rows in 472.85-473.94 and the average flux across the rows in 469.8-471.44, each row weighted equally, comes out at 45.0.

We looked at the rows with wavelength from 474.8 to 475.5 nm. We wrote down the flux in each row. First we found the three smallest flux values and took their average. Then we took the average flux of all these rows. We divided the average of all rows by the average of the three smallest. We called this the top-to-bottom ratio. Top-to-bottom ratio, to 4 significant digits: 1.084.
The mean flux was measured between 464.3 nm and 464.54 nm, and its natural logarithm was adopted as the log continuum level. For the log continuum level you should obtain 3.78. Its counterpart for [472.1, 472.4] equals 3.80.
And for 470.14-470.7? 3.77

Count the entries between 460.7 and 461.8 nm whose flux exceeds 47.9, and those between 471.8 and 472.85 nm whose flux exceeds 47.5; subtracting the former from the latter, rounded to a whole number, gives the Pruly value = -3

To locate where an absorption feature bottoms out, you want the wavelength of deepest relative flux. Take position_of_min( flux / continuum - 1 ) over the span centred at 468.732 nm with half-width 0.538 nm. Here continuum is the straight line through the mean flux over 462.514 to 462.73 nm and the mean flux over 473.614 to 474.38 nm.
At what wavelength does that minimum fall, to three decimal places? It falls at 469.219 nm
